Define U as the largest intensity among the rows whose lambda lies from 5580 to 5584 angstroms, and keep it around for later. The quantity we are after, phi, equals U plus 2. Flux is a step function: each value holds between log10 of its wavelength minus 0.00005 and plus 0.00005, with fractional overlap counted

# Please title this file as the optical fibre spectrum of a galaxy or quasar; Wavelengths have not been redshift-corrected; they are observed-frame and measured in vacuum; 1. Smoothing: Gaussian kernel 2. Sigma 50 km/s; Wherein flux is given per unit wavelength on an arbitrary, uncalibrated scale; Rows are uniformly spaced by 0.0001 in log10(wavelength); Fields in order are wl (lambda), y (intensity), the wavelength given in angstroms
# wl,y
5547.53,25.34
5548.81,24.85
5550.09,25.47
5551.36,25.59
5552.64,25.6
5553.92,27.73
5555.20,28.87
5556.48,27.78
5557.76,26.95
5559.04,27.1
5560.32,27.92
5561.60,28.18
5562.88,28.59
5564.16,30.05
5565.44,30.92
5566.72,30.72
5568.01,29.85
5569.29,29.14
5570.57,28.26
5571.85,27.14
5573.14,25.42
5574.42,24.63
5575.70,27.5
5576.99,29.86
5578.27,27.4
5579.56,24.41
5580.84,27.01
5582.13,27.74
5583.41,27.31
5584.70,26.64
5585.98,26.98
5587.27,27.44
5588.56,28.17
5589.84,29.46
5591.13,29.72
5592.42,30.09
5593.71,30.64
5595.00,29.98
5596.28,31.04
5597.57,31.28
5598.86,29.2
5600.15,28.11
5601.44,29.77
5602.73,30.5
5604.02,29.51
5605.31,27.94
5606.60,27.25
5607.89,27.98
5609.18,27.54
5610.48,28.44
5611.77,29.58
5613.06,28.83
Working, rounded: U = 27.74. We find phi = 29.7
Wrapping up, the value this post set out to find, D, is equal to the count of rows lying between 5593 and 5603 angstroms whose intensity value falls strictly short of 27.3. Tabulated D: 0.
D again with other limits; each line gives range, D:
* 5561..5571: 0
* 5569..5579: 3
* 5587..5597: 0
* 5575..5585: 3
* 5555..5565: 2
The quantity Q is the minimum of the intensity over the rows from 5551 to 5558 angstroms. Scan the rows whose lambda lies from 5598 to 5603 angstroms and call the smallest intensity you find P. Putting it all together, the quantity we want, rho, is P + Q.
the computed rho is 53.7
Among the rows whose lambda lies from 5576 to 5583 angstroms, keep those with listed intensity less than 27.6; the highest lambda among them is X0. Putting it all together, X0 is 5580.84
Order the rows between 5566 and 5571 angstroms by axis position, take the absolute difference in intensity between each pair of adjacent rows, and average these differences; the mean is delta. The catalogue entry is 0.8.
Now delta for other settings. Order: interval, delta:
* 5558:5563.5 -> 0.5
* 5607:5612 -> 0.8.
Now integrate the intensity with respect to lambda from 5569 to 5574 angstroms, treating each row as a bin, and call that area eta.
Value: 136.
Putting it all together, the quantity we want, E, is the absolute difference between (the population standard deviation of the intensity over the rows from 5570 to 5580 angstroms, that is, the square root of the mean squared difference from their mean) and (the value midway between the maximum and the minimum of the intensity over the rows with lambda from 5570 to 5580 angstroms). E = 25.4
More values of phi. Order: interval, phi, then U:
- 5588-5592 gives 31.7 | 29.72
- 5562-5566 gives 32.9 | 30.92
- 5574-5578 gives 31.9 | 29.86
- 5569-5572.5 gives 31.1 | 29.14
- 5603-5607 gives 31.5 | 29.51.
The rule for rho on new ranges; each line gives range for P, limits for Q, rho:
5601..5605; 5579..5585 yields 53.9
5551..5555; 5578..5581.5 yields 50.0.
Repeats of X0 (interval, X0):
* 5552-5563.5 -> 5559.04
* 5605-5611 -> 5609.18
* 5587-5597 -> 5587.27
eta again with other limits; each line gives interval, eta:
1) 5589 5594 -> 149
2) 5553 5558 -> 139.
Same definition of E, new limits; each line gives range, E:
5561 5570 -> 28.6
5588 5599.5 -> 28.8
